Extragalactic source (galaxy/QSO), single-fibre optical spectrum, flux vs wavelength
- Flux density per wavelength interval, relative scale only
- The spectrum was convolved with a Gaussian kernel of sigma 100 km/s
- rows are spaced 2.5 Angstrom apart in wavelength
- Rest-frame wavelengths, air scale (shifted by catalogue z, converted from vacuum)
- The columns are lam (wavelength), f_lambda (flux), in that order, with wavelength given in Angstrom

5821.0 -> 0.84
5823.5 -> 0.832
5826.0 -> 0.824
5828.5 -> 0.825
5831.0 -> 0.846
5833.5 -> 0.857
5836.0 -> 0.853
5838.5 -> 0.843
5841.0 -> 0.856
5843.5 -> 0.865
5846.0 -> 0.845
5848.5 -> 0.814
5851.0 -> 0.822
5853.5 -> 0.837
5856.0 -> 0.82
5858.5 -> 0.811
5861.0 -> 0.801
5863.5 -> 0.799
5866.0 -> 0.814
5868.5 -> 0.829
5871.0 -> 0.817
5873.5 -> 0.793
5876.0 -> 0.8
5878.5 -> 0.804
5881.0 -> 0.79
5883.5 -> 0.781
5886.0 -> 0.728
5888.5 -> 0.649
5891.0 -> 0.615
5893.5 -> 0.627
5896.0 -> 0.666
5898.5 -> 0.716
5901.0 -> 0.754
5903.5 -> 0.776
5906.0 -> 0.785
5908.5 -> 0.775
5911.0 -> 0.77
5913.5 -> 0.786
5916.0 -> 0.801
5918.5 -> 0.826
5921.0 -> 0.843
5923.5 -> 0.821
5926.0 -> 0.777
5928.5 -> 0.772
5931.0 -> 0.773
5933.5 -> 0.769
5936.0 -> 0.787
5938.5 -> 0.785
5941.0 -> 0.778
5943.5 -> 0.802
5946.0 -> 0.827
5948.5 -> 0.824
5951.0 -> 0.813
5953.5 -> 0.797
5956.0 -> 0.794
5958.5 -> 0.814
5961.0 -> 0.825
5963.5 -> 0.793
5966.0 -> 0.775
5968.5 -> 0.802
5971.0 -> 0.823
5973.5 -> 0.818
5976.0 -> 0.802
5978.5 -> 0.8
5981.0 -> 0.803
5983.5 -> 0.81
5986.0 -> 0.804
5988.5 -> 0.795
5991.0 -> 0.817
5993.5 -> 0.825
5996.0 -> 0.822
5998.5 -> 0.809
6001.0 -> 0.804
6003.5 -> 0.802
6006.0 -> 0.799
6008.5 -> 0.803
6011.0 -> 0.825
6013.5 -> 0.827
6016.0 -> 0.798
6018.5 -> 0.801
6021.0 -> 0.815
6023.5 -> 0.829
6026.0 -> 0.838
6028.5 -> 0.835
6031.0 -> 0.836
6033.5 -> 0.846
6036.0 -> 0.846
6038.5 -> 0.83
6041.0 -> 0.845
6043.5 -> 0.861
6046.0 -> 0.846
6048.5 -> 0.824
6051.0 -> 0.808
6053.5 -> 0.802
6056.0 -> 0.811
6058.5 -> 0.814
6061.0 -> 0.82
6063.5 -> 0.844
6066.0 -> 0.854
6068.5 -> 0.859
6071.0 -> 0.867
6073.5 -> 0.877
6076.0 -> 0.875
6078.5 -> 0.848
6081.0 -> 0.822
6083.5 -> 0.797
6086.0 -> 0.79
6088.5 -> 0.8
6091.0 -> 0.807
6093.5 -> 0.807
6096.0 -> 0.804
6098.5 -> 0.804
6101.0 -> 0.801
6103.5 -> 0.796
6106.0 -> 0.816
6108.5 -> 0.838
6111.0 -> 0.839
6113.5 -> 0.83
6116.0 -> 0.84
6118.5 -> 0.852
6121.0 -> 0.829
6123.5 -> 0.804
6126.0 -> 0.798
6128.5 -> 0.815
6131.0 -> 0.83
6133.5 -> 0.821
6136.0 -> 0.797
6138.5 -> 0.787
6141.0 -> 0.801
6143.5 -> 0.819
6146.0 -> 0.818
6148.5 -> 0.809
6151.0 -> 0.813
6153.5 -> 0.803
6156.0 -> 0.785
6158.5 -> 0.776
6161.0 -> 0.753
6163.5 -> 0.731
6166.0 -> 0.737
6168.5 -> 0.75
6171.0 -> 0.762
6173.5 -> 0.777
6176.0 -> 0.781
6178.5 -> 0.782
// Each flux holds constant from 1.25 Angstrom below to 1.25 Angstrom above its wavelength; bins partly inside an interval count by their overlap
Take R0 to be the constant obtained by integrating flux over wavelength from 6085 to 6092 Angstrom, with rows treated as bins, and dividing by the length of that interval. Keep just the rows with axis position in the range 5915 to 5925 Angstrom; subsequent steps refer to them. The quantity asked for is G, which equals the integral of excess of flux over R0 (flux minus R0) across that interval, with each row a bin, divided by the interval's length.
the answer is 0.023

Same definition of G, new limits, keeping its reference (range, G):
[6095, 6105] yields 0.003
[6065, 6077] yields 0.067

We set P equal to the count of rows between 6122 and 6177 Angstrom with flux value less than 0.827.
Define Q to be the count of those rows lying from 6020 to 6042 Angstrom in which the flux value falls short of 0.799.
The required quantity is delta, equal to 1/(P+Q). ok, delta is 0.048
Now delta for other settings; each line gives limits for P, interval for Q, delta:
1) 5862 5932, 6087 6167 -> 0.029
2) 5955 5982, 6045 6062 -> 0.091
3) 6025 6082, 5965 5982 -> 0.125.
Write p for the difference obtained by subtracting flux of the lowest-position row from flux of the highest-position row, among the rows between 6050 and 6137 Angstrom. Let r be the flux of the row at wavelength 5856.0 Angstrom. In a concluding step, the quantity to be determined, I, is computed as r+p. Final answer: 0.81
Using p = -0.011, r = 0.82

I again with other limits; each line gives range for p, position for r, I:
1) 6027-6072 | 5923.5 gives 0.85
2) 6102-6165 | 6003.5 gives 0.74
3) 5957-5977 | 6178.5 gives 0.77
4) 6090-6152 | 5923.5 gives 0.83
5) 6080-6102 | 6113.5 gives 0.81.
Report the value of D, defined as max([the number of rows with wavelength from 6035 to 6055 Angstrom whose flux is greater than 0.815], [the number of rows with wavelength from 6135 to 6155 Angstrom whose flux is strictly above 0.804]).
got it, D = 6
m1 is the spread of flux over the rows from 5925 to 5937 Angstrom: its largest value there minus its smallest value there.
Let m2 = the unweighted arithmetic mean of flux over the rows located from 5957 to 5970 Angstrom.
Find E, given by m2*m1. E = 0.014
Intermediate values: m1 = 0.018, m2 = 0.80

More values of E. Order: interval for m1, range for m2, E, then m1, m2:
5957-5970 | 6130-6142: 0.040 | 0.050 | 0.81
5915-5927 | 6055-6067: 0.055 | 0.066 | 0.83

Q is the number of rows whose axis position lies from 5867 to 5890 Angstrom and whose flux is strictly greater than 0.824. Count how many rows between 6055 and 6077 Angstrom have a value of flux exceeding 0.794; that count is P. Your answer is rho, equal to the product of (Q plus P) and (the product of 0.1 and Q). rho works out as 1.0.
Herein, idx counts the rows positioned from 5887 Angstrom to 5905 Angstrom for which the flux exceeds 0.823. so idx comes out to 0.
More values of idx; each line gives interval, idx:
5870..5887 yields 0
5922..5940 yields 0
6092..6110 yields 1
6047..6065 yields 2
